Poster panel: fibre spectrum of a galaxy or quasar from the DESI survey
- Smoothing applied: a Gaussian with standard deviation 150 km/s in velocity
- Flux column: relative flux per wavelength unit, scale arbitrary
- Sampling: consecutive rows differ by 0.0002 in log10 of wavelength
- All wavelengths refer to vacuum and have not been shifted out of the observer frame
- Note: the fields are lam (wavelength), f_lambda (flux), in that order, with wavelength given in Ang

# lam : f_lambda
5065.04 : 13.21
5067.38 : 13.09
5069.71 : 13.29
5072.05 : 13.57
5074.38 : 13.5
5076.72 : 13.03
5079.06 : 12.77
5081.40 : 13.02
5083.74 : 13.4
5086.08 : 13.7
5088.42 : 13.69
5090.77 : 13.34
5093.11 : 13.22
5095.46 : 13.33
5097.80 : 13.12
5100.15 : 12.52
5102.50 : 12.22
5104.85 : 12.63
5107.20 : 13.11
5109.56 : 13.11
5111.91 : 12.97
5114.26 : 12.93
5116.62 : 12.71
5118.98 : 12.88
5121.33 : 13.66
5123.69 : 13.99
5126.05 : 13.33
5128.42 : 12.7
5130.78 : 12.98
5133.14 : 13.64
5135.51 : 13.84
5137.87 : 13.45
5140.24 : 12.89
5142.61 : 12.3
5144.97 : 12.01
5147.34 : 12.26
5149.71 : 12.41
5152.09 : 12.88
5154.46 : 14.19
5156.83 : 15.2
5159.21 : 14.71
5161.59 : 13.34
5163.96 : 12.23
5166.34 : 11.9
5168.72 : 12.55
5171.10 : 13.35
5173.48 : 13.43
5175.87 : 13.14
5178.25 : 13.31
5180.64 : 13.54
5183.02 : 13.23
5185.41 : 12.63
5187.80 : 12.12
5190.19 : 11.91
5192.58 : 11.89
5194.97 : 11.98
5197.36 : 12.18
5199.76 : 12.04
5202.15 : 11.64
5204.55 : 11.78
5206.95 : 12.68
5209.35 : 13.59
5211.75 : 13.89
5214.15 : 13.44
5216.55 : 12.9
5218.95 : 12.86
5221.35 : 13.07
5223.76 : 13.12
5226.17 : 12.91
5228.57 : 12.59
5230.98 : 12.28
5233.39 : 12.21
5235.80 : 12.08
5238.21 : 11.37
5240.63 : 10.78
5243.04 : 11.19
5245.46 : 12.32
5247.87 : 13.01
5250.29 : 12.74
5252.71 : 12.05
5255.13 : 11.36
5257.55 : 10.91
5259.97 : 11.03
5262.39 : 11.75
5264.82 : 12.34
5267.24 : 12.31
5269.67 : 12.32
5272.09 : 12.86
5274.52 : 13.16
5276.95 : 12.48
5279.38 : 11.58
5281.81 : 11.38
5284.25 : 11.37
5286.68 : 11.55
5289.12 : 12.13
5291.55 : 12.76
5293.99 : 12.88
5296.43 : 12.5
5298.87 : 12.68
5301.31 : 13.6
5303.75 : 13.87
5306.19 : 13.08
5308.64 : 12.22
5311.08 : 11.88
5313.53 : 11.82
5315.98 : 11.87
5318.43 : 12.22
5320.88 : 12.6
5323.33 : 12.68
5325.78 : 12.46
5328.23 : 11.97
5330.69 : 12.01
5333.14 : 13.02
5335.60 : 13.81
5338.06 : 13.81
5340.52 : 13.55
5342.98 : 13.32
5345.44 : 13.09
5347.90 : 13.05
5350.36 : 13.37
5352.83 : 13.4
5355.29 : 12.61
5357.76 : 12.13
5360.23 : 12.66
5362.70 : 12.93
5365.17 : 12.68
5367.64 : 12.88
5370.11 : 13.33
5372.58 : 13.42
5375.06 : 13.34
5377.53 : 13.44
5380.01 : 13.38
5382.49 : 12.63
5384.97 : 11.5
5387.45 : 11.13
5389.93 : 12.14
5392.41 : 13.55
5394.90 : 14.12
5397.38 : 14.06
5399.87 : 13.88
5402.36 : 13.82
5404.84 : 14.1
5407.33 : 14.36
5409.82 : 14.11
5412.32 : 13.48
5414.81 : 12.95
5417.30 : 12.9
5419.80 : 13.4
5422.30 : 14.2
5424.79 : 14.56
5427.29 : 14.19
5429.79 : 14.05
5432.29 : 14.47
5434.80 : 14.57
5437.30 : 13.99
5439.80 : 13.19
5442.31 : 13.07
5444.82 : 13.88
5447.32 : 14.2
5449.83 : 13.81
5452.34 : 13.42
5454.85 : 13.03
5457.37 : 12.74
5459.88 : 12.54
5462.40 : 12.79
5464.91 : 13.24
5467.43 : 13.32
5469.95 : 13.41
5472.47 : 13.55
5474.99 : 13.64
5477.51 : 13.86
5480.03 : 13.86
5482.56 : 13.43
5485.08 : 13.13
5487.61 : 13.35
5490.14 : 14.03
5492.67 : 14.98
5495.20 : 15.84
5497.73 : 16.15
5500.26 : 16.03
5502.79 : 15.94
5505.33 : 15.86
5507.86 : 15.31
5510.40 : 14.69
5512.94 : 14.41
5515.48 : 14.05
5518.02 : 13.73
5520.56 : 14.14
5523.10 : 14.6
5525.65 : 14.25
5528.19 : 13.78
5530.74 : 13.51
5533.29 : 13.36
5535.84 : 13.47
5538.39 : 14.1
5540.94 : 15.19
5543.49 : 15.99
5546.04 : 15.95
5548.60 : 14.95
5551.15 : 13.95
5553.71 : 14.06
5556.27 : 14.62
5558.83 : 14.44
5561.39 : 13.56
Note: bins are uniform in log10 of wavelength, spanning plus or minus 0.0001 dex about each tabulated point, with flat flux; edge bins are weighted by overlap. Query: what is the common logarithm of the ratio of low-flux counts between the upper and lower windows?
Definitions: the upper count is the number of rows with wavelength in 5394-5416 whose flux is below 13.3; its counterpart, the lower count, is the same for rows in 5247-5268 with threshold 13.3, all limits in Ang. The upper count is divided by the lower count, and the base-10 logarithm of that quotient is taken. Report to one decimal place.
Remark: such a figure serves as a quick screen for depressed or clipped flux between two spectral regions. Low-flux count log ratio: -1.0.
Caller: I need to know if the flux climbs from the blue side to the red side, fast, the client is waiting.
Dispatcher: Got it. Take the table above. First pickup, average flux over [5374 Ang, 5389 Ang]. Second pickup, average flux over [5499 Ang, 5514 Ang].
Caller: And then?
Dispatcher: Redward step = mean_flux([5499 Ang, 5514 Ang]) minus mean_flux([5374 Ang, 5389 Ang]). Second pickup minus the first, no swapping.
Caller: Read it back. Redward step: 2.8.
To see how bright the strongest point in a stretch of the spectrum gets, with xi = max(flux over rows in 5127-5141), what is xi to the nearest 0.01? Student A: 13.84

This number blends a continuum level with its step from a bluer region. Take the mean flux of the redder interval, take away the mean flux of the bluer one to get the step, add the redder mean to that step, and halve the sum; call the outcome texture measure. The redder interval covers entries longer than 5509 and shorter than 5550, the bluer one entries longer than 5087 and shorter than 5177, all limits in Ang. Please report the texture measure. 7.8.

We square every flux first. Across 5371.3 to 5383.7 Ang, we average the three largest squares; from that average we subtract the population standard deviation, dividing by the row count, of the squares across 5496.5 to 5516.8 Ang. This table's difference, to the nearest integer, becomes 157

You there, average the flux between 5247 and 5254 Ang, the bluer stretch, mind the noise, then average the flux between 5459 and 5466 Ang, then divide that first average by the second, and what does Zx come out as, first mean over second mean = 0.98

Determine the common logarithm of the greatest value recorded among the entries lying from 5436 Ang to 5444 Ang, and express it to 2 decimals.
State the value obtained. 1.15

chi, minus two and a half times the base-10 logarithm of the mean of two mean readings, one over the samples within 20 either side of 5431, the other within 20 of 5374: -2.81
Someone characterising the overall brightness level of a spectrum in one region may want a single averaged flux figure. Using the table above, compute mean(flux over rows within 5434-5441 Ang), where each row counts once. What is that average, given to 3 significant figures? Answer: 13.9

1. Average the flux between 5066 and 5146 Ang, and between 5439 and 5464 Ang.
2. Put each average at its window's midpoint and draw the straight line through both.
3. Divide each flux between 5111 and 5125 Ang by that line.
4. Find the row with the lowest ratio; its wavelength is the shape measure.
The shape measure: 5116.62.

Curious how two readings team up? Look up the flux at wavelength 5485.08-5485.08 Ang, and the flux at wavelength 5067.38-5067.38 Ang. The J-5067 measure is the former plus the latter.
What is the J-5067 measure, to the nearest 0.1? 26.2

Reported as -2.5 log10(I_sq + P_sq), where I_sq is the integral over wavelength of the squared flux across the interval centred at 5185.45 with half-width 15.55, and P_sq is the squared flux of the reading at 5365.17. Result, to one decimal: -9.3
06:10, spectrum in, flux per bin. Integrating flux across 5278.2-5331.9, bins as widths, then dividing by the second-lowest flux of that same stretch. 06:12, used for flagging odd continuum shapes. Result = 58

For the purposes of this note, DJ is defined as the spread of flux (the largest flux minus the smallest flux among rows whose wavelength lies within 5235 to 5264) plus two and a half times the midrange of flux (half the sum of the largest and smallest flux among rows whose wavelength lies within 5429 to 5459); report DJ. 36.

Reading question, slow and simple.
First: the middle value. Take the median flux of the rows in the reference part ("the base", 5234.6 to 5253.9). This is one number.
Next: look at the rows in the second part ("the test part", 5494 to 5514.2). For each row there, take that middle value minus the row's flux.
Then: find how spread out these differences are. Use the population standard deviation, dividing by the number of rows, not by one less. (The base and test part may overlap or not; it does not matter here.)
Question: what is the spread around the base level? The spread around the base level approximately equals 0.61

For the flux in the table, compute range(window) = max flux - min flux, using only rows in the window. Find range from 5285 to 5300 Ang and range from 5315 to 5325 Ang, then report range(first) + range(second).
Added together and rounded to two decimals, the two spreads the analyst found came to 2.14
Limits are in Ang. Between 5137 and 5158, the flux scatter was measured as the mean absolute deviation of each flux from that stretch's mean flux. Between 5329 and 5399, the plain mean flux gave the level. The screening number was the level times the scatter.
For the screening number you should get 11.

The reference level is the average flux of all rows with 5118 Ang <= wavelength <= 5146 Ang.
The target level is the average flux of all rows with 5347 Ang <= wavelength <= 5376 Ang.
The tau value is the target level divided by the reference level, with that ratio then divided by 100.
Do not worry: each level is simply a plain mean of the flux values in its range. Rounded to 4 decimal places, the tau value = 0.0099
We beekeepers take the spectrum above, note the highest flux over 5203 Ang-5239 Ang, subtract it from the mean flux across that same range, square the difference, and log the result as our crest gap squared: 1.4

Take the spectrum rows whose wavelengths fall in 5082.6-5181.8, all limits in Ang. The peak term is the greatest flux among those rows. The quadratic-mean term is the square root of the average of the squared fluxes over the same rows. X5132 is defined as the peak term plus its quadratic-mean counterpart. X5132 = 28.4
